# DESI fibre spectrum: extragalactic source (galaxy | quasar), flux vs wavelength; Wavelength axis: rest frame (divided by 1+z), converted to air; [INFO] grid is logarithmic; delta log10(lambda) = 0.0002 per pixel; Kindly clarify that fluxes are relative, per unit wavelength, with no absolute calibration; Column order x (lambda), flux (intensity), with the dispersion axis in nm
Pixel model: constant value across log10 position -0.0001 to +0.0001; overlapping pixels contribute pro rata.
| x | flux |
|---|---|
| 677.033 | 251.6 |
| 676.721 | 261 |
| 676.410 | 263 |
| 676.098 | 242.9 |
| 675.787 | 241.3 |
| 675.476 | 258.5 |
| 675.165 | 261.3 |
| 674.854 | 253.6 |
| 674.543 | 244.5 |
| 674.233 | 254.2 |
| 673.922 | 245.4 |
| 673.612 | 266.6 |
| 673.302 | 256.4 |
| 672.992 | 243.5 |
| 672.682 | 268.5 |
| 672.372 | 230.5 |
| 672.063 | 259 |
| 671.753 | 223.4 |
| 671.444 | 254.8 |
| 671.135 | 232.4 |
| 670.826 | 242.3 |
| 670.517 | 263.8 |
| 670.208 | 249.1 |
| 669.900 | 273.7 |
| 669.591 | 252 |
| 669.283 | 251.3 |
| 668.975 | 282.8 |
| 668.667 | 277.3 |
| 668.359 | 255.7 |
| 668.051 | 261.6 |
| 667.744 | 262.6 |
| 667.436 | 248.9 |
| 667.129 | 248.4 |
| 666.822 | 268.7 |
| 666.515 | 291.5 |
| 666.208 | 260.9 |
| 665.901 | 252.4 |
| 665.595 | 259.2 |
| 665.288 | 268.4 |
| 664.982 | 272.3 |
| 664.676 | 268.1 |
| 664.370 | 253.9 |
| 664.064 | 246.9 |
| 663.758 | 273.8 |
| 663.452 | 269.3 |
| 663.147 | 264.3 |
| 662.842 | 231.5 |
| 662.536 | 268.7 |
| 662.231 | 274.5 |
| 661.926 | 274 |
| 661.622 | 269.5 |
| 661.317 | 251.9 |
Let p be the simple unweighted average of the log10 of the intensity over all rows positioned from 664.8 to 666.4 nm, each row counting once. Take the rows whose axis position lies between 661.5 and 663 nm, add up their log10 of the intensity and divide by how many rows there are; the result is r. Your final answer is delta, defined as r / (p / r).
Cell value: 2.42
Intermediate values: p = 2.42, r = 2.420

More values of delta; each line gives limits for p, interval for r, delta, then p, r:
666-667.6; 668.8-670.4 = 2.41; 2.42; 2.417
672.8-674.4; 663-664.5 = 2.43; 2.40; 2.417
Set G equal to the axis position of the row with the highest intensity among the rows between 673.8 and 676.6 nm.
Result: 676.410 nm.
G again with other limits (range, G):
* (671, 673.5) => 672.682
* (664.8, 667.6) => 666.515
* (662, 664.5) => 662.231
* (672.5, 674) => 672.682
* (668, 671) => 668.975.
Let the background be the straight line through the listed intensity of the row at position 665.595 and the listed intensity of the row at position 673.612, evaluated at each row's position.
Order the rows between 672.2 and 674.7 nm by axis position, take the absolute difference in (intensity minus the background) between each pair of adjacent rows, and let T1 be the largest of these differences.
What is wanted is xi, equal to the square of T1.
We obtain 1422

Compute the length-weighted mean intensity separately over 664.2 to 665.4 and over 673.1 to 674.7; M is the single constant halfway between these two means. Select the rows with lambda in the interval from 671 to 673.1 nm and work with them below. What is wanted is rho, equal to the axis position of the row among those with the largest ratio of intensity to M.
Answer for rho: 672.682 nm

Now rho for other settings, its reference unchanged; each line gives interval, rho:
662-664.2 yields 662.231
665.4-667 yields 666.515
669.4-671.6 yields 669.900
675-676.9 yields 676.410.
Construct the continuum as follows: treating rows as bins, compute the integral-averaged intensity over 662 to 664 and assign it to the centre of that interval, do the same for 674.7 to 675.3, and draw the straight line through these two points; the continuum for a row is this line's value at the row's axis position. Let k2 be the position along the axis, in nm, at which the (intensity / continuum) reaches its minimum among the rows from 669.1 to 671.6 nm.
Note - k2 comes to 671.135 nm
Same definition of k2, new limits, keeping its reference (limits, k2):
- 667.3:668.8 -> 667.436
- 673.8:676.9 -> 675.787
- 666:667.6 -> 667.129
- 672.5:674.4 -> 672.992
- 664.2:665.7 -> 664.370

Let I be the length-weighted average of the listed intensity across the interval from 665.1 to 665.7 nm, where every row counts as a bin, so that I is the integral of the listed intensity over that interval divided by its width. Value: 265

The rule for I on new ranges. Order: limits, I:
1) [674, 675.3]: 253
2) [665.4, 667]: 266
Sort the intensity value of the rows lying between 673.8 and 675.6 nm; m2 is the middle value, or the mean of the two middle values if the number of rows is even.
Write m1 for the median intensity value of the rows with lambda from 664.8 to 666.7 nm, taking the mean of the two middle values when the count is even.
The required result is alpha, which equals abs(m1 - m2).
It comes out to 11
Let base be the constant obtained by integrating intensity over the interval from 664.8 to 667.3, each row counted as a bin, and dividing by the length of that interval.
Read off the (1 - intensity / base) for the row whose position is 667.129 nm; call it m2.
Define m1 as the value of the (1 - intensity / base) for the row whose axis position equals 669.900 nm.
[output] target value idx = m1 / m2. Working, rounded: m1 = -0.03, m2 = 0.06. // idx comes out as -0.5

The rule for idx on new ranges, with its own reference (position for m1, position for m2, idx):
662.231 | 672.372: -0.3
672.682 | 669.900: 0.4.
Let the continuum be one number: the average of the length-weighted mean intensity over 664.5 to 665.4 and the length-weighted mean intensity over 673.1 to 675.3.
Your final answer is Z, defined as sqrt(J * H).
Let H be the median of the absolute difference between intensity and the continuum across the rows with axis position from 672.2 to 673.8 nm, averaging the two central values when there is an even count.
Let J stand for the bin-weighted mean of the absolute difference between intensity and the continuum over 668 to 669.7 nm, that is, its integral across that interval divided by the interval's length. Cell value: 8.6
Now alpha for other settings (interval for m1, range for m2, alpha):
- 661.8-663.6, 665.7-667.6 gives 12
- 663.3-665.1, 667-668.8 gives 10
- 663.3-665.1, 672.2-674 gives 18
